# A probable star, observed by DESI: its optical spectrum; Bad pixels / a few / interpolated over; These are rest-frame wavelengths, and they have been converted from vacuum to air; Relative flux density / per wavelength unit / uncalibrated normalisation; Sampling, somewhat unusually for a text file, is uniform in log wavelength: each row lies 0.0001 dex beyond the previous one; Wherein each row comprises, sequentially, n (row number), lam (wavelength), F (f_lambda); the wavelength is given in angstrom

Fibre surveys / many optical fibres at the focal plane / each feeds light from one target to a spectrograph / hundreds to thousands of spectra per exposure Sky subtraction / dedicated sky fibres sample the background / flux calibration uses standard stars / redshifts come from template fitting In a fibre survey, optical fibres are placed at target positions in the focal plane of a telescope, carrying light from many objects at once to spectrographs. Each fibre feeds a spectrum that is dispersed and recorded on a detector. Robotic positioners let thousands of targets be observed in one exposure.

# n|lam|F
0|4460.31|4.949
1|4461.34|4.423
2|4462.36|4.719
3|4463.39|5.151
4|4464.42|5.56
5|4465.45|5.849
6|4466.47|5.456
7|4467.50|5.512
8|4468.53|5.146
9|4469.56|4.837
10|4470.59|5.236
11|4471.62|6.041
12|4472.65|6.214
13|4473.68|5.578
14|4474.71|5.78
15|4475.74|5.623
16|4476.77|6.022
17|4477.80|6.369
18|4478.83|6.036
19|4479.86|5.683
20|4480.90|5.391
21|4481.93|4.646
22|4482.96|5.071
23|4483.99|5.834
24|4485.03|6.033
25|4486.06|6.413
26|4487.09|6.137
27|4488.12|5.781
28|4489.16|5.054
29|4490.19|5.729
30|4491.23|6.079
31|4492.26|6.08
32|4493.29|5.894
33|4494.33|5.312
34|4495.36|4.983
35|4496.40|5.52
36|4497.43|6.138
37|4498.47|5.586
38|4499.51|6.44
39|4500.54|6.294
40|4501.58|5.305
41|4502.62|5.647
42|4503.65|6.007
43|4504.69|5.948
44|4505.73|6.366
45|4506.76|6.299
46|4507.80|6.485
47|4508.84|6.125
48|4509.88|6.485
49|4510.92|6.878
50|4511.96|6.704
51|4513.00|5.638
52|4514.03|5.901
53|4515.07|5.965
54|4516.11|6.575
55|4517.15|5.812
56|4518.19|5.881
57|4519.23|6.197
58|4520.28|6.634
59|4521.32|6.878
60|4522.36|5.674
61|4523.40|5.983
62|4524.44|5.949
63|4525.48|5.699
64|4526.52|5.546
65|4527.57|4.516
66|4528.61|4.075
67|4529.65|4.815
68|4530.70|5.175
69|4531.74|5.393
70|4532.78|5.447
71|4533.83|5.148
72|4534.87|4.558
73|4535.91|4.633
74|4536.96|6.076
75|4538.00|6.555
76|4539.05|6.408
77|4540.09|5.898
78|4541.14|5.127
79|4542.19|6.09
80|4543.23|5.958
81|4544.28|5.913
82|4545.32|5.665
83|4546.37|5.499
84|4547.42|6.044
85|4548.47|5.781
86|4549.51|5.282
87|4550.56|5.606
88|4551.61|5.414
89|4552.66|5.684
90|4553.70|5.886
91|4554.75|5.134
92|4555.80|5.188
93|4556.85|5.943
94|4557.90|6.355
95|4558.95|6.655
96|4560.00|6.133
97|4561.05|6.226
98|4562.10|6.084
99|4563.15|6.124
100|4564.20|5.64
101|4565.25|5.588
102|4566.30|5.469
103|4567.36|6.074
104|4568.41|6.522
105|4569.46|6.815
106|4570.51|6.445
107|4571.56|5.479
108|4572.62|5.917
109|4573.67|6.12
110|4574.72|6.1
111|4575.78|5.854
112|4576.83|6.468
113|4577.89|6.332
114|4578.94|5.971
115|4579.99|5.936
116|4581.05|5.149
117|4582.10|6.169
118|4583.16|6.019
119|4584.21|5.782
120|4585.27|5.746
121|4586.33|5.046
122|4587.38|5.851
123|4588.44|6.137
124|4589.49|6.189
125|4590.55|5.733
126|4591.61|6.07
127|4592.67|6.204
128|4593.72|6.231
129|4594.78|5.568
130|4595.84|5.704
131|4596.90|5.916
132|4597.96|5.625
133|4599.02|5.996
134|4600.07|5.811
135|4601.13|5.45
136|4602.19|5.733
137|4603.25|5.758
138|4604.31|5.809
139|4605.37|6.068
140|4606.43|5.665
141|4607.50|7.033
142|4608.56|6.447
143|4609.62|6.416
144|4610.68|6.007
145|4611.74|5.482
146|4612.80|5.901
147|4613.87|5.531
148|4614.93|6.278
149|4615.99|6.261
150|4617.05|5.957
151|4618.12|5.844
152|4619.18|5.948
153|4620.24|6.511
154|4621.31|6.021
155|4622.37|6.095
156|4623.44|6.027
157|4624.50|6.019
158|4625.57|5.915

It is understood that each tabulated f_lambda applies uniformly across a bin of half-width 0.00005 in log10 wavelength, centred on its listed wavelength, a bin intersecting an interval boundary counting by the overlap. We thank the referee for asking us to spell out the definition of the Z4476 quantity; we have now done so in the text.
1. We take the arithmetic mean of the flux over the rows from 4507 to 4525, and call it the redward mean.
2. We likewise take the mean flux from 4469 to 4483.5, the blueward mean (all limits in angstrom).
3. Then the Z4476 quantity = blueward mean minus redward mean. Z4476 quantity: -0.61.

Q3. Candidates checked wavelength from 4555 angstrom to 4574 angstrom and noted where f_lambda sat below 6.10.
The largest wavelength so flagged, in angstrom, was 4572.62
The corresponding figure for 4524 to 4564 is 4562.10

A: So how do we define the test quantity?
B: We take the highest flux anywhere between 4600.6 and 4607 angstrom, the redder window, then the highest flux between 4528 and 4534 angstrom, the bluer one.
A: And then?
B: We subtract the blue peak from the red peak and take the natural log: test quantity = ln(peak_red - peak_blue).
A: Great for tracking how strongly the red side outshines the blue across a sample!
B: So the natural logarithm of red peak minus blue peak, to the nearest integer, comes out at 0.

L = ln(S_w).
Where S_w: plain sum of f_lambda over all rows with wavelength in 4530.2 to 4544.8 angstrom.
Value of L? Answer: 4.36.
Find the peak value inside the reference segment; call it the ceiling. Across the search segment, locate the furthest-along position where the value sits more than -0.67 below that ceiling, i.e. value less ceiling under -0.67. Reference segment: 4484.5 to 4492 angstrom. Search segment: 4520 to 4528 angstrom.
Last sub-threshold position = 4527.57 angstrom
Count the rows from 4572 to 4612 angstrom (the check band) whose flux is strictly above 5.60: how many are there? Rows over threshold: 33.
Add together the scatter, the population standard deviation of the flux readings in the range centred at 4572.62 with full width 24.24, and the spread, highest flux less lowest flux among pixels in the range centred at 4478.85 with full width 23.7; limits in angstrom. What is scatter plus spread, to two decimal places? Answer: 2.14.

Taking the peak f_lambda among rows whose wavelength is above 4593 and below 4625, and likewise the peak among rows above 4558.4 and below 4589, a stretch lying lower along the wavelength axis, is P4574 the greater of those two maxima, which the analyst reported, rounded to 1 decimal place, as 7.0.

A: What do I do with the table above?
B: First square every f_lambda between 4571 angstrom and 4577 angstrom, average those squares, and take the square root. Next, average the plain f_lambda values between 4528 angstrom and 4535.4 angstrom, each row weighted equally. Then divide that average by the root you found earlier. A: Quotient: 0.82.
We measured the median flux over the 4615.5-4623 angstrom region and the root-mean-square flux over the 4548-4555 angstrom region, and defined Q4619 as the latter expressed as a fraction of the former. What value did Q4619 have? 0.92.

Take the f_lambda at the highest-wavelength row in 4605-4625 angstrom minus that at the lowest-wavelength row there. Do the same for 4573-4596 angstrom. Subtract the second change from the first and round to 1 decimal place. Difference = 0.4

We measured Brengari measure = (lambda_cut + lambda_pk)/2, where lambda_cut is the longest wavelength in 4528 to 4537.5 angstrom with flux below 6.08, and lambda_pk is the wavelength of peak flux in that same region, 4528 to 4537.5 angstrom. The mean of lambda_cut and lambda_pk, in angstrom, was 4537.0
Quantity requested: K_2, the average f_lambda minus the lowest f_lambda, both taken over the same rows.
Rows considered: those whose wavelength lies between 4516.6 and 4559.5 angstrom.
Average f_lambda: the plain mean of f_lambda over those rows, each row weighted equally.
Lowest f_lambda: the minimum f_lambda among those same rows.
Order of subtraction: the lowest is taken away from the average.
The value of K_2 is 1.59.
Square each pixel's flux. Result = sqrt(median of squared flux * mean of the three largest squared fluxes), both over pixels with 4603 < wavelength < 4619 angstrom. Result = 39.5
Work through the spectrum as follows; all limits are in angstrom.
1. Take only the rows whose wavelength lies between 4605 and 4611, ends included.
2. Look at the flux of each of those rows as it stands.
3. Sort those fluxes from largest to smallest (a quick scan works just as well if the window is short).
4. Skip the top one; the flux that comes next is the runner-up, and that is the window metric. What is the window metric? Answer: 6.447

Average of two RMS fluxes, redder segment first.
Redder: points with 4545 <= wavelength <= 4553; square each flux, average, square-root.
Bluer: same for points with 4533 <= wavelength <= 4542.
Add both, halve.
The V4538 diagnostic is 5.61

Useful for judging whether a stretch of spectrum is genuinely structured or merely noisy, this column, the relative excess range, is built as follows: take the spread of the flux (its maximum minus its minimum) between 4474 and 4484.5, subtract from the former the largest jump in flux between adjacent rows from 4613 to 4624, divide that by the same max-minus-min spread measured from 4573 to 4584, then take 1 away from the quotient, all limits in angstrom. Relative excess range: -0.3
